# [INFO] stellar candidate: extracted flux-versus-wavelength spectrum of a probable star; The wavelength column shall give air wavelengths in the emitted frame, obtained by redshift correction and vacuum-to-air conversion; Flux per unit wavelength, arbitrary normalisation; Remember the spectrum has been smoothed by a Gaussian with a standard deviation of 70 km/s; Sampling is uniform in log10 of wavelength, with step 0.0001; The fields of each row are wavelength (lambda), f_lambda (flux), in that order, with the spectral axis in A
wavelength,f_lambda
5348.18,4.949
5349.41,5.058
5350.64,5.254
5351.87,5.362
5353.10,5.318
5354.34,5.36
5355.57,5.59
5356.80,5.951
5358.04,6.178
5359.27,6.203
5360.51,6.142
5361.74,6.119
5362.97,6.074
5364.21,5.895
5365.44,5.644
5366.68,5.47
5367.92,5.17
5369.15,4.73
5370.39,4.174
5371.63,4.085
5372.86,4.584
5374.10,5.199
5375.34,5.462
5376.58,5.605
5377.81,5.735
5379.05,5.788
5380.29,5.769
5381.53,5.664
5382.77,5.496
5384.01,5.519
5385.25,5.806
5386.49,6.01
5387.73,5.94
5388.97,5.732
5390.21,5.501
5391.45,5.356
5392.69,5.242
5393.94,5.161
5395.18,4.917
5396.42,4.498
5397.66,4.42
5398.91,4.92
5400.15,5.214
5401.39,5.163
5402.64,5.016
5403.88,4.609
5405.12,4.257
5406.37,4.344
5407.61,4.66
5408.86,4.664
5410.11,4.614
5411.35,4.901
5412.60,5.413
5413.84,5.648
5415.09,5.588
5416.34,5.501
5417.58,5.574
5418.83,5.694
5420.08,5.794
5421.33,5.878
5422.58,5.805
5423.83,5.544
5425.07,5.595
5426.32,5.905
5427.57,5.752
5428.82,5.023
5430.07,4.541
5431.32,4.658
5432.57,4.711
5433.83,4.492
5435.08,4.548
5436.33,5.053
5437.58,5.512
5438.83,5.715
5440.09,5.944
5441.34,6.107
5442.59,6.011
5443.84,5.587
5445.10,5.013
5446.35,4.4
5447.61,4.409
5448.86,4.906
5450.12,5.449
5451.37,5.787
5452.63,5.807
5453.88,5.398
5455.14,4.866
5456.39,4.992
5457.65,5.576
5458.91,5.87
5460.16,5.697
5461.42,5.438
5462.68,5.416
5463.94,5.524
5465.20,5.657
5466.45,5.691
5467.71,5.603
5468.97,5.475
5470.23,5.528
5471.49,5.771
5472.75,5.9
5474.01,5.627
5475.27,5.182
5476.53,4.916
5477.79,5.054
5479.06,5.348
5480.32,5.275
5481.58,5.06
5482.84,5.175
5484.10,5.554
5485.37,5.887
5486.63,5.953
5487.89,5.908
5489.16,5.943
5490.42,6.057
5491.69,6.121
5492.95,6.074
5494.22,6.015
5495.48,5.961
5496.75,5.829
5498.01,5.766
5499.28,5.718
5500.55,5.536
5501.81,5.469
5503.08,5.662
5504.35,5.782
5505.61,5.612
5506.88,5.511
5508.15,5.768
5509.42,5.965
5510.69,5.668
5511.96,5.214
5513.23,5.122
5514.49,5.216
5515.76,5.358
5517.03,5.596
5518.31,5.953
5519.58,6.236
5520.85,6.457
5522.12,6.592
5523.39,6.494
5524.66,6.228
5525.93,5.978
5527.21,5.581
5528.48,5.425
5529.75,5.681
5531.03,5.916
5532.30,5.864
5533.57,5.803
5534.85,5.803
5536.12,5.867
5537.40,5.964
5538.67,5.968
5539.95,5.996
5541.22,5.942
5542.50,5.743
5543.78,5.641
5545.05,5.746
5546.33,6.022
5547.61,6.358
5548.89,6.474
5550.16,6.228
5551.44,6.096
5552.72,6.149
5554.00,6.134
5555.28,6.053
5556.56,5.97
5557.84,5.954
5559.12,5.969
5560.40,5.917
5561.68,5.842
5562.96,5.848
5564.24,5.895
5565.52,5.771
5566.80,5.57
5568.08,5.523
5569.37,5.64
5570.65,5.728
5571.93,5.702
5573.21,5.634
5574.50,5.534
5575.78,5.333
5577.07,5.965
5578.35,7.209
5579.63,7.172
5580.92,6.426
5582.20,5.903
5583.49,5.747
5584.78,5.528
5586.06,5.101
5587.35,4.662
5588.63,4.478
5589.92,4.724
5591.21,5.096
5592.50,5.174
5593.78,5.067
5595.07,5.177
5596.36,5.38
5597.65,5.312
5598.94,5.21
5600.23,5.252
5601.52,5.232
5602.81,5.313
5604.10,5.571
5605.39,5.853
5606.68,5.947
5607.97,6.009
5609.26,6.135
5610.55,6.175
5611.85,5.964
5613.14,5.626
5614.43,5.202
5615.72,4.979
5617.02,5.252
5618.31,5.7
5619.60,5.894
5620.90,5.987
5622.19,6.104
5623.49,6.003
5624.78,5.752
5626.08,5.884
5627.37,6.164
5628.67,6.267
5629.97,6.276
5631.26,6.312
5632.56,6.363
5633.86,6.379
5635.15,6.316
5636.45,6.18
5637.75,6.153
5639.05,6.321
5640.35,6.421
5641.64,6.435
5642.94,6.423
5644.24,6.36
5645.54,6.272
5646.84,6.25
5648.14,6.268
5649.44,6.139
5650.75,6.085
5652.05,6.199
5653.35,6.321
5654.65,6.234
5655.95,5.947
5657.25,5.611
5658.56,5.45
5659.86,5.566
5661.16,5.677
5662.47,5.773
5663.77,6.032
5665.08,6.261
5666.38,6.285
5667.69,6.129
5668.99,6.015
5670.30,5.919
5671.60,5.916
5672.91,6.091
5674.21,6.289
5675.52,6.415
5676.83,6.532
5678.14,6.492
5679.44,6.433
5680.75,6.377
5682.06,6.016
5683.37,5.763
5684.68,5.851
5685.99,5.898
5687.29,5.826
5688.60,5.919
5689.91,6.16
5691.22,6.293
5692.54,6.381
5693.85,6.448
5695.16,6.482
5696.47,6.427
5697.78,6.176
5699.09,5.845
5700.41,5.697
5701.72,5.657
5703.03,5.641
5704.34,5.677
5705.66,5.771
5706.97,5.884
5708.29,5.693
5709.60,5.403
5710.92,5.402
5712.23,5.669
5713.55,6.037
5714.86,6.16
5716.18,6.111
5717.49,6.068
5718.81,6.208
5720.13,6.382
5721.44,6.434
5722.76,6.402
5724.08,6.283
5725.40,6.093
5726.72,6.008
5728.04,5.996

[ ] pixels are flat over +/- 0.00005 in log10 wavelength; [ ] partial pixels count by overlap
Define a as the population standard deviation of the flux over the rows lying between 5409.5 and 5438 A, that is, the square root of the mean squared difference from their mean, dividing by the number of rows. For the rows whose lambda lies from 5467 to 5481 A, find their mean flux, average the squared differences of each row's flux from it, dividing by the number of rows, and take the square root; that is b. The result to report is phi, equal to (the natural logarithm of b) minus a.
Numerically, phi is -1.73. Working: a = 0.5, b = 0.29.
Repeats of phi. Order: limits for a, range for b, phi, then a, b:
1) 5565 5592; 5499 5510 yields -2.58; 0.7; 0.15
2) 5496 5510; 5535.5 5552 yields -1.61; 0.1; 0.23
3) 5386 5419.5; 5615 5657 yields -1.63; 0.5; 0.32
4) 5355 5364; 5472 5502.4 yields -1.21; 0.2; 0.36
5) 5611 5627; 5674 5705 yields -1.52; 0.3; 0.31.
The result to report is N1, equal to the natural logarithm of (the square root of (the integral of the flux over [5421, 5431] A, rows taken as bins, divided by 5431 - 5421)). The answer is 0.850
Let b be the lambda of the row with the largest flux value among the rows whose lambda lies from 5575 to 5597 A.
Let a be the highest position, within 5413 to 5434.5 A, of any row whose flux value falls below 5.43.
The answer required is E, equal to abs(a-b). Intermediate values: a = 5433.83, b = 5578.35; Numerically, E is 144.5 A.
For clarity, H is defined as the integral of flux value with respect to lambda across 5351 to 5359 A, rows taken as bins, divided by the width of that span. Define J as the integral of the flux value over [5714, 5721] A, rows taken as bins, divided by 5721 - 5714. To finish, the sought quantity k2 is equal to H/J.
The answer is 0.91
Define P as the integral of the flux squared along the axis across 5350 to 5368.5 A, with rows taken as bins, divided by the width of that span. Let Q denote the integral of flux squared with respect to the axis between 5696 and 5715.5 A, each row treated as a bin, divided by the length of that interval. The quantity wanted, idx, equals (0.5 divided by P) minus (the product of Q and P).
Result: -1107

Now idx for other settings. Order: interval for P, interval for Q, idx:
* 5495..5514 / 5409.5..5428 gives -982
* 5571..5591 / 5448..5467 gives -977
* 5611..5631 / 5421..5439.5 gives -942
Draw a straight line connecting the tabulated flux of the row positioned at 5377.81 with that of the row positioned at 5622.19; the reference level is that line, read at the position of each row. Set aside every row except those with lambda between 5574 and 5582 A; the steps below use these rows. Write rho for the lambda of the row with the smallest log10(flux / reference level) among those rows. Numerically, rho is 5575.78 A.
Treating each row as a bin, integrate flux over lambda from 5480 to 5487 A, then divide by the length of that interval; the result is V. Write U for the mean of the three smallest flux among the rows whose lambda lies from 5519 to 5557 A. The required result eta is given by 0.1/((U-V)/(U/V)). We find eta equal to 1.43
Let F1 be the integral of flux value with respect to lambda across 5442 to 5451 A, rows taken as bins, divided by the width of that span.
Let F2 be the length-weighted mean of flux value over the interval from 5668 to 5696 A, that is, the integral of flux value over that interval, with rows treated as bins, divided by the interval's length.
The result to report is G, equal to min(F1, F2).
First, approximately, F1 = 5.13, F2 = 6.17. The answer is 5.13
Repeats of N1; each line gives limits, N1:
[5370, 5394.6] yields 0.843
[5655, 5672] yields 0.887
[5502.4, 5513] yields 0.863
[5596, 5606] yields 0.842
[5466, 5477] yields 0.855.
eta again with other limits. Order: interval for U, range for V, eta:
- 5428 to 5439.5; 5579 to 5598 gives -0.10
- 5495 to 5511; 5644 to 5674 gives -0.17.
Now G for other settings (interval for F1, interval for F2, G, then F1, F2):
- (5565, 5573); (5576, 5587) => 5.66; 5.66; 6.06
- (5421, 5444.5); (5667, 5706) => 5.38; 5.38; 6.09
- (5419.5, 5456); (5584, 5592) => 4.95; 5.32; 4.95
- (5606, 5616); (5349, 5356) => 5.33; 5.79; 5.33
